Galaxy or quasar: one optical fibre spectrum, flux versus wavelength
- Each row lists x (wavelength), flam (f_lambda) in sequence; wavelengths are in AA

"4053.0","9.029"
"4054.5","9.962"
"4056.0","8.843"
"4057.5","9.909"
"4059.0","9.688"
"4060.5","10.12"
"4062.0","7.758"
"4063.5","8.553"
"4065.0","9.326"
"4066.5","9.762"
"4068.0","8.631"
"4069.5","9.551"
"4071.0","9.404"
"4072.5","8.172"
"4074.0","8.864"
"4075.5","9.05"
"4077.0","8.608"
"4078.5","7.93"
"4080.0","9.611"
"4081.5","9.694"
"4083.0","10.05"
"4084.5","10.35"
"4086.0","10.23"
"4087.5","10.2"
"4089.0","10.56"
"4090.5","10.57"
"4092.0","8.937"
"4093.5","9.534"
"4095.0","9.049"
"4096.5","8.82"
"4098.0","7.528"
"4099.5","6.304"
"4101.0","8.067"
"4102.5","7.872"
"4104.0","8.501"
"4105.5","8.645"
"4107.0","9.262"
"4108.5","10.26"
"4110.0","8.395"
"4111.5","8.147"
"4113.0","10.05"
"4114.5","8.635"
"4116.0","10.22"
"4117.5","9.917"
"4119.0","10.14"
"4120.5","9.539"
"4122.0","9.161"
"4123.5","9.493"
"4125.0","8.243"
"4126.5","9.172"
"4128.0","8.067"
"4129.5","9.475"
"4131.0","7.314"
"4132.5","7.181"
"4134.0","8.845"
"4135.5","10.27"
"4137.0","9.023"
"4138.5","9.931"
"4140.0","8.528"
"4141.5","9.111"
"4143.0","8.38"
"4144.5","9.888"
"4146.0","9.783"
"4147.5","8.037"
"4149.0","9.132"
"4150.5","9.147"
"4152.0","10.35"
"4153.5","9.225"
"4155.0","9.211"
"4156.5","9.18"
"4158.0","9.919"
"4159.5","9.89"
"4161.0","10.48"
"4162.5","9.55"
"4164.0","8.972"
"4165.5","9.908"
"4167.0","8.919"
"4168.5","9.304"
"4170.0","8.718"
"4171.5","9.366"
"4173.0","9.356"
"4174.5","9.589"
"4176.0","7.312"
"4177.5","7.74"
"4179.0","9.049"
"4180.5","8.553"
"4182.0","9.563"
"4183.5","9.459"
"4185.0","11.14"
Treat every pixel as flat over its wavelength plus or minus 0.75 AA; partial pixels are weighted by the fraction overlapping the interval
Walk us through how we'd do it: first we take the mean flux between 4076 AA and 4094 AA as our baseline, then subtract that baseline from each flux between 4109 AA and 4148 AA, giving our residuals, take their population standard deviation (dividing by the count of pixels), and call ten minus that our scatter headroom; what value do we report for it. 9.13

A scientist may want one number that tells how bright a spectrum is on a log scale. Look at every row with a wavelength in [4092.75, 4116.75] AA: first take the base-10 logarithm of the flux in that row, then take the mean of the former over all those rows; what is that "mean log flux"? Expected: 0.937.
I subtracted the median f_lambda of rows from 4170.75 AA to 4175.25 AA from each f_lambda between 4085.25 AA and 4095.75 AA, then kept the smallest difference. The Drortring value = -0.43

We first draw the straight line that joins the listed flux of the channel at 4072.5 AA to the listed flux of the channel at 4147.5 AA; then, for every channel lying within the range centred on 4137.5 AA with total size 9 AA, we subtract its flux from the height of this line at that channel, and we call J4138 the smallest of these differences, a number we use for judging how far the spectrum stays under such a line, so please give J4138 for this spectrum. -2.2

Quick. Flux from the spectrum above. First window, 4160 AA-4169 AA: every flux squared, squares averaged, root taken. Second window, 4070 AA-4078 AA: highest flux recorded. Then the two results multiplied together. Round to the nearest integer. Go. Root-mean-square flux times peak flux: 90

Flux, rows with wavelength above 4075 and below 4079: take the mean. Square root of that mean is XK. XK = 2.92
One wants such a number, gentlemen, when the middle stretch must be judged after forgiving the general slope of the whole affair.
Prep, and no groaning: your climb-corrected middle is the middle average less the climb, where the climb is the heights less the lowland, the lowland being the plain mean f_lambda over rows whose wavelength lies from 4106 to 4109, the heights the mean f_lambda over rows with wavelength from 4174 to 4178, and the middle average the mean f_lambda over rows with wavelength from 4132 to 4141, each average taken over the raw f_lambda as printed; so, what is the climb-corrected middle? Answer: 10.5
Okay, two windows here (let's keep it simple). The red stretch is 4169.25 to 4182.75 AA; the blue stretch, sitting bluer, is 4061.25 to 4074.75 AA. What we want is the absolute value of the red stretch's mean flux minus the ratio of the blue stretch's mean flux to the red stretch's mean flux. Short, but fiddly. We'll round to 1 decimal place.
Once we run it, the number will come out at 7.8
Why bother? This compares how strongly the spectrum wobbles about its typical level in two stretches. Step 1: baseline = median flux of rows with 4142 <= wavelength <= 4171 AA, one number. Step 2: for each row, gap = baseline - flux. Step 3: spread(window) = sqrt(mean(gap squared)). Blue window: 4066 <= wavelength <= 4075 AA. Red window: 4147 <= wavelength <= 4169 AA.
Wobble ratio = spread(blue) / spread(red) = 0.92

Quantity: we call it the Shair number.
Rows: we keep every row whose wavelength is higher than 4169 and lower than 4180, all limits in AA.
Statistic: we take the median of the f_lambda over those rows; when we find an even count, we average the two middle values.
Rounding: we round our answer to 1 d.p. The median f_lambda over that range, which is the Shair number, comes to 9.0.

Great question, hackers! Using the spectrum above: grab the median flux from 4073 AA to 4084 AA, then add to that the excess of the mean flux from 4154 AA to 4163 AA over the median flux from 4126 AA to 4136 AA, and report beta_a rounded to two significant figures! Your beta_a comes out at 9.9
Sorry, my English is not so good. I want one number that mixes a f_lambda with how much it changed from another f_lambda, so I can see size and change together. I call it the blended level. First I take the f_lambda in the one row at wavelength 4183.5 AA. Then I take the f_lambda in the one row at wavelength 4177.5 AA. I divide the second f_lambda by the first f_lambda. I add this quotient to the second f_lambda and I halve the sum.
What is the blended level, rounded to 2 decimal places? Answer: 4.28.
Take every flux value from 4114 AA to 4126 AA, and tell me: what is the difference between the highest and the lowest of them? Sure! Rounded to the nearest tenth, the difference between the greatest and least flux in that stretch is 2.0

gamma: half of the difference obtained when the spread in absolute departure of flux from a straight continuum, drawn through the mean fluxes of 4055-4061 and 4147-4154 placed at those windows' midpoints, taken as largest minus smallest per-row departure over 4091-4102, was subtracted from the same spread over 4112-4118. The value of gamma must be -1.4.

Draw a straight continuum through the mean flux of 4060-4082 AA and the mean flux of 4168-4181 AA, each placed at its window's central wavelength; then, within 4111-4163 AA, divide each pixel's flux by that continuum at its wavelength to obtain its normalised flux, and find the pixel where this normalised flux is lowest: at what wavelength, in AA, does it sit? 4132.5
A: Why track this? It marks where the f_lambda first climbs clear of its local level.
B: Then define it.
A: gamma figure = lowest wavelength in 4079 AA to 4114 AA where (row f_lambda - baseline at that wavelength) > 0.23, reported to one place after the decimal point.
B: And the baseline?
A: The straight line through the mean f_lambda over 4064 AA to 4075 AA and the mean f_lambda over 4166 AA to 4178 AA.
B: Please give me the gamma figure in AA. 4080.0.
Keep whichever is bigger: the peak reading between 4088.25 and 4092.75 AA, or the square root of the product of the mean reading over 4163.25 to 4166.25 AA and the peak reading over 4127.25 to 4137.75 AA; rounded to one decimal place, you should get 10.6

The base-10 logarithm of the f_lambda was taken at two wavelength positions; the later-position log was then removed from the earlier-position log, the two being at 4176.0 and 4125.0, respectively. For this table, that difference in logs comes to 0.05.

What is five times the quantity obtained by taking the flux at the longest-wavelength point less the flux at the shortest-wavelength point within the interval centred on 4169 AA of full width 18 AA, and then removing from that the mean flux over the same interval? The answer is -59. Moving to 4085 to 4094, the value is -54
